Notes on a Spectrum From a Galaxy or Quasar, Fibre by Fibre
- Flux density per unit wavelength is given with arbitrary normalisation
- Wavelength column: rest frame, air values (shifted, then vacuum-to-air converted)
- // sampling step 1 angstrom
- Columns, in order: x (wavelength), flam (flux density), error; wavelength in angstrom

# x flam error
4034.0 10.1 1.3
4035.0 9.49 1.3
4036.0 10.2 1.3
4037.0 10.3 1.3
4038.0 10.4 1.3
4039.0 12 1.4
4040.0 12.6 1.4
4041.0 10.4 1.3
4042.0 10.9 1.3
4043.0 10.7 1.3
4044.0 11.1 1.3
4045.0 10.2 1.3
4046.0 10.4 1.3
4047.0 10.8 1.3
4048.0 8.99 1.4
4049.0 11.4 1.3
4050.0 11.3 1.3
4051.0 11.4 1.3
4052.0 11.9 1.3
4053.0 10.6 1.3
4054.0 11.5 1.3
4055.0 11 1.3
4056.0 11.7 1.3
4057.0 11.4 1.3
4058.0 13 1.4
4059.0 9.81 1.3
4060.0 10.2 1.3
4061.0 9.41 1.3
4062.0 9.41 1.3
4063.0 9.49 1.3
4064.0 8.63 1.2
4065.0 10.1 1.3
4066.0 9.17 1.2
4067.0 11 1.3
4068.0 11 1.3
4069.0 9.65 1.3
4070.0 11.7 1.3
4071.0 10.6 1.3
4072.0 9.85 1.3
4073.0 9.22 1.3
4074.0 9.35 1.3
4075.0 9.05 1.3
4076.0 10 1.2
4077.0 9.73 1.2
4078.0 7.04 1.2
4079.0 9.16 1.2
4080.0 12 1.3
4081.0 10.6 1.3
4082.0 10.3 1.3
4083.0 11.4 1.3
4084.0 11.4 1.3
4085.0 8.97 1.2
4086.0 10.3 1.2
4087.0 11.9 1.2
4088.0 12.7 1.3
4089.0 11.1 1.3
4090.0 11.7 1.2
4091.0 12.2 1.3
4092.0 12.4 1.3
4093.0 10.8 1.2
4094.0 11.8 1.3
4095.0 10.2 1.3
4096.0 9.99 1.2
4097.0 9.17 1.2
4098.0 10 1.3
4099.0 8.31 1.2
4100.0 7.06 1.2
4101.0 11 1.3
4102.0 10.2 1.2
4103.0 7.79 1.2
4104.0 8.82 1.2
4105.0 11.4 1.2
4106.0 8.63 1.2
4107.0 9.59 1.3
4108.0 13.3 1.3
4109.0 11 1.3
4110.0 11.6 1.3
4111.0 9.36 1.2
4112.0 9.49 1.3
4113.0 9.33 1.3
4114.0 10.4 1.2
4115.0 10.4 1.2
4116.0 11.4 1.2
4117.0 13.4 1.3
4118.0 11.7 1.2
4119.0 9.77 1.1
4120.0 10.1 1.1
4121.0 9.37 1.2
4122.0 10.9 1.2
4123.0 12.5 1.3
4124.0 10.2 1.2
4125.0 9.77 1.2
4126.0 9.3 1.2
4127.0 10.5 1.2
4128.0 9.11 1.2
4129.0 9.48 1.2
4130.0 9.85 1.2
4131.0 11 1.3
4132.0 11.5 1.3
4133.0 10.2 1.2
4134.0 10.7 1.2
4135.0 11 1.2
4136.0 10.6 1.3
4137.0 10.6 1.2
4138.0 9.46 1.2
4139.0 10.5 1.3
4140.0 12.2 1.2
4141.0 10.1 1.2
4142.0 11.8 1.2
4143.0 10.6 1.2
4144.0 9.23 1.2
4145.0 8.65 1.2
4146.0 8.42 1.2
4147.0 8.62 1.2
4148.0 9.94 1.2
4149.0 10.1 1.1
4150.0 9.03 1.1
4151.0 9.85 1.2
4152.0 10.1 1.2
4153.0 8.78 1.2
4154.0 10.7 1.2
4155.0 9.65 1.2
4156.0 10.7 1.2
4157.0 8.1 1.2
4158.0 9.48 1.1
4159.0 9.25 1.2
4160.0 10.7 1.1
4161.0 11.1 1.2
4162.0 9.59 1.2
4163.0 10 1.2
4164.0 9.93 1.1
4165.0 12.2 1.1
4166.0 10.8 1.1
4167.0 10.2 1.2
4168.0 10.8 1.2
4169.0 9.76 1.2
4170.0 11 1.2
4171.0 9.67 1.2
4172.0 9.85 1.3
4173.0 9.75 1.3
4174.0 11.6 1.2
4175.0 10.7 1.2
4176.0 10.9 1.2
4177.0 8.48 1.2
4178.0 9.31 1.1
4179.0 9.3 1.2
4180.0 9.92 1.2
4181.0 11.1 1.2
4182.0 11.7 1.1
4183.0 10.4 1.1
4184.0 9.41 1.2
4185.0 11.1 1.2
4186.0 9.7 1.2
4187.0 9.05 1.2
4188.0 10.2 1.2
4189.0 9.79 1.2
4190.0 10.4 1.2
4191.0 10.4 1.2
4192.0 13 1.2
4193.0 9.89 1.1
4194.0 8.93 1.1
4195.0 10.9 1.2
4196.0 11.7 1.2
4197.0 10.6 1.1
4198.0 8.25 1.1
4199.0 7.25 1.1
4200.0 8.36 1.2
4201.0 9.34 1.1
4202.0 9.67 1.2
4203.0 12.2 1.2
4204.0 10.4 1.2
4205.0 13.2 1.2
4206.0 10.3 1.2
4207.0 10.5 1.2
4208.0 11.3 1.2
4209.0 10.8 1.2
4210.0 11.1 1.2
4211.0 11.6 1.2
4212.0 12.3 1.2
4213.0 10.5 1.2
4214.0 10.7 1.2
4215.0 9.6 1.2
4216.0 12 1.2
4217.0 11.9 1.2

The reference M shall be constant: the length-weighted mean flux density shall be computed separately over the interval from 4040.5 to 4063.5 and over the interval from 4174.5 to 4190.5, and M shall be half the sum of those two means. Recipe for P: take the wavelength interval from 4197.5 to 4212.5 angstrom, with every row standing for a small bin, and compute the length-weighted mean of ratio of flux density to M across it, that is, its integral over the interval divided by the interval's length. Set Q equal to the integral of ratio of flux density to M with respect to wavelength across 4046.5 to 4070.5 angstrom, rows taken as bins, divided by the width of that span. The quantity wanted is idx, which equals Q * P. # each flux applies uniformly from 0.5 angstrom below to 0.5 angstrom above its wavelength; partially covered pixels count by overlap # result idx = 1.02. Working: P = 1.00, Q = 1.02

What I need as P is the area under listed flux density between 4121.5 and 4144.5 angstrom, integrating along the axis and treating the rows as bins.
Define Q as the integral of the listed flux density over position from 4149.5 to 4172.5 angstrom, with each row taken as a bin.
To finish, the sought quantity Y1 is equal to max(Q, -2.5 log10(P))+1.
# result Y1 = 232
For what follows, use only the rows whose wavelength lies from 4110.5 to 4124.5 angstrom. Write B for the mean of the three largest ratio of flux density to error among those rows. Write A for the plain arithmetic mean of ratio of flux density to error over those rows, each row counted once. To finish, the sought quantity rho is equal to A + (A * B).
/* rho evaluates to 95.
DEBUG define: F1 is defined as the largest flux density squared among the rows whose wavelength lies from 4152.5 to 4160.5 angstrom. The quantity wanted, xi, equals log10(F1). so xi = 2.059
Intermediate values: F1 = 114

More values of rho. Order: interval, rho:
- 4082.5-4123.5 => 95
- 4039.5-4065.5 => 83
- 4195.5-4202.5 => 84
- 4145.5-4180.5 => 95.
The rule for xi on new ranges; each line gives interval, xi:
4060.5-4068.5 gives 2.083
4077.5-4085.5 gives 2.158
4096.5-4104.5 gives 2.083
